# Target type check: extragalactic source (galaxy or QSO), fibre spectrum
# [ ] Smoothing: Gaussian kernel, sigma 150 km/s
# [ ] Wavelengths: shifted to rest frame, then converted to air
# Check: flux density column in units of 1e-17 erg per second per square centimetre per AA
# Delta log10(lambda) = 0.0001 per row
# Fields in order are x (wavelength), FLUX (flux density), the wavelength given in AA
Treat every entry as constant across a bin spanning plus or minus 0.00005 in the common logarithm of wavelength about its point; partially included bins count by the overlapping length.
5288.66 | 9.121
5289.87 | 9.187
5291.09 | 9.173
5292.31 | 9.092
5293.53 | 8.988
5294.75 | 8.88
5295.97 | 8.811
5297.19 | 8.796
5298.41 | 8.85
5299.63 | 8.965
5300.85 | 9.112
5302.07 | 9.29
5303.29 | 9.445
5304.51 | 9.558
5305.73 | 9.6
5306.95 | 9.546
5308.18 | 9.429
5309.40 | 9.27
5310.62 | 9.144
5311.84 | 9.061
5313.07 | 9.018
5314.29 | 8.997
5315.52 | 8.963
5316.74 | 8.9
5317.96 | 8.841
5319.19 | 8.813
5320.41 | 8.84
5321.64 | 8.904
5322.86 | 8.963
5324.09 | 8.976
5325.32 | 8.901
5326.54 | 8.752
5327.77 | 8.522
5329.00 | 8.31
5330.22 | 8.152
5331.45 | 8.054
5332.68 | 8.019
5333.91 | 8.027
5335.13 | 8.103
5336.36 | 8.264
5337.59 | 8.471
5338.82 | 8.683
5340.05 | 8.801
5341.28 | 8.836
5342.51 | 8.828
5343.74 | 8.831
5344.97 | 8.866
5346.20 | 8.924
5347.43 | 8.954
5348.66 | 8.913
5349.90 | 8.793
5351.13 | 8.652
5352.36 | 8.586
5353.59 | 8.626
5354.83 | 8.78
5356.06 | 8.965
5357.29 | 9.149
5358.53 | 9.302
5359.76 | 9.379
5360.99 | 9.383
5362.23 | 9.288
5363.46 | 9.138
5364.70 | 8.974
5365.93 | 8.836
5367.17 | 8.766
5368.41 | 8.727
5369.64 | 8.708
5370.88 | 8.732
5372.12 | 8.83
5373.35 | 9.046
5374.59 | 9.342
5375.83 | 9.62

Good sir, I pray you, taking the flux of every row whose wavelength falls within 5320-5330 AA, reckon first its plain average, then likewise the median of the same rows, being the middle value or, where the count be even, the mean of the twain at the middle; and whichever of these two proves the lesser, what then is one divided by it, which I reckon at 0.114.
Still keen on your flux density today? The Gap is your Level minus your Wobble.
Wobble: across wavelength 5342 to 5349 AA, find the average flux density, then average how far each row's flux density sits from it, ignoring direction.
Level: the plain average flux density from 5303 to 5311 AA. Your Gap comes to 9.4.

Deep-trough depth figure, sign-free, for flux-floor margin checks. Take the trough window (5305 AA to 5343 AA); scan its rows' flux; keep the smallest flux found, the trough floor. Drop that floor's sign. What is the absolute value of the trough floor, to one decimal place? 8.0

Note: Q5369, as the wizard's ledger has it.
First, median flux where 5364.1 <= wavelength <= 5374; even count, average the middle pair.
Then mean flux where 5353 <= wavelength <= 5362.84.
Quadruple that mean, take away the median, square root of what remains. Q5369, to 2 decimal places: 5.26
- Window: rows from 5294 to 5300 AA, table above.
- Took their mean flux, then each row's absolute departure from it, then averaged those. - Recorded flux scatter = 0.05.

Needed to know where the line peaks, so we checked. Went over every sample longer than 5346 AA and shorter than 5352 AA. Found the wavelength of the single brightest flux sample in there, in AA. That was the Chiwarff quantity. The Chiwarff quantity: 5347.43 AA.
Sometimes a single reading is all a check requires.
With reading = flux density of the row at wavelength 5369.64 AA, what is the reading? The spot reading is 8.708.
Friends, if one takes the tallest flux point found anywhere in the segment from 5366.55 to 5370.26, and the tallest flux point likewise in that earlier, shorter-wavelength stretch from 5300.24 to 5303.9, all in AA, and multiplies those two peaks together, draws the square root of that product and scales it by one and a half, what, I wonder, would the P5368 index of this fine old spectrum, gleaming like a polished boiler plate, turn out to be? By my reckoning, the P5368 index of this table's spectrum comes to 13.65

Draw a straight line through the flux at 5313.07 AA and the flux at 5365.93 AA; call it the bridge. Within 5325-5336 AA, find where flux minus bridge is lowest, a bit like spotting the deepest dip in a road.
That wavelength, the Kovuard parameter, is 5332.68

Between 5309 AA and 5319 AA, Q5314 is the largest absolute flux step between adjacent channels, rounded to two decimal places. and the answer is 0.13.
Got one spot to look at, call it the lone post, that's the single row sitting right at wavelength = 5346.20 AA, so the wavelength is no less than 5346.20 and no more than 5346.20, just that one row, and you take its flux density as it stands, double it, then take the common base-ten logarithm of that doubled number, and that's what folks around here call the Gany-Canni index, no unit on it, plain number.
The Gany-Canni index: 1.25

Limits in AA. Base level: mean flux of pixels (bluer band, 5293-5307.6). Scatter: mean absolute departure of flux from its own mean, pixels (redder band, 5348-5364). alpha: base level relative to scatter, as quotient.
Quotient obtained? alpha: 36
